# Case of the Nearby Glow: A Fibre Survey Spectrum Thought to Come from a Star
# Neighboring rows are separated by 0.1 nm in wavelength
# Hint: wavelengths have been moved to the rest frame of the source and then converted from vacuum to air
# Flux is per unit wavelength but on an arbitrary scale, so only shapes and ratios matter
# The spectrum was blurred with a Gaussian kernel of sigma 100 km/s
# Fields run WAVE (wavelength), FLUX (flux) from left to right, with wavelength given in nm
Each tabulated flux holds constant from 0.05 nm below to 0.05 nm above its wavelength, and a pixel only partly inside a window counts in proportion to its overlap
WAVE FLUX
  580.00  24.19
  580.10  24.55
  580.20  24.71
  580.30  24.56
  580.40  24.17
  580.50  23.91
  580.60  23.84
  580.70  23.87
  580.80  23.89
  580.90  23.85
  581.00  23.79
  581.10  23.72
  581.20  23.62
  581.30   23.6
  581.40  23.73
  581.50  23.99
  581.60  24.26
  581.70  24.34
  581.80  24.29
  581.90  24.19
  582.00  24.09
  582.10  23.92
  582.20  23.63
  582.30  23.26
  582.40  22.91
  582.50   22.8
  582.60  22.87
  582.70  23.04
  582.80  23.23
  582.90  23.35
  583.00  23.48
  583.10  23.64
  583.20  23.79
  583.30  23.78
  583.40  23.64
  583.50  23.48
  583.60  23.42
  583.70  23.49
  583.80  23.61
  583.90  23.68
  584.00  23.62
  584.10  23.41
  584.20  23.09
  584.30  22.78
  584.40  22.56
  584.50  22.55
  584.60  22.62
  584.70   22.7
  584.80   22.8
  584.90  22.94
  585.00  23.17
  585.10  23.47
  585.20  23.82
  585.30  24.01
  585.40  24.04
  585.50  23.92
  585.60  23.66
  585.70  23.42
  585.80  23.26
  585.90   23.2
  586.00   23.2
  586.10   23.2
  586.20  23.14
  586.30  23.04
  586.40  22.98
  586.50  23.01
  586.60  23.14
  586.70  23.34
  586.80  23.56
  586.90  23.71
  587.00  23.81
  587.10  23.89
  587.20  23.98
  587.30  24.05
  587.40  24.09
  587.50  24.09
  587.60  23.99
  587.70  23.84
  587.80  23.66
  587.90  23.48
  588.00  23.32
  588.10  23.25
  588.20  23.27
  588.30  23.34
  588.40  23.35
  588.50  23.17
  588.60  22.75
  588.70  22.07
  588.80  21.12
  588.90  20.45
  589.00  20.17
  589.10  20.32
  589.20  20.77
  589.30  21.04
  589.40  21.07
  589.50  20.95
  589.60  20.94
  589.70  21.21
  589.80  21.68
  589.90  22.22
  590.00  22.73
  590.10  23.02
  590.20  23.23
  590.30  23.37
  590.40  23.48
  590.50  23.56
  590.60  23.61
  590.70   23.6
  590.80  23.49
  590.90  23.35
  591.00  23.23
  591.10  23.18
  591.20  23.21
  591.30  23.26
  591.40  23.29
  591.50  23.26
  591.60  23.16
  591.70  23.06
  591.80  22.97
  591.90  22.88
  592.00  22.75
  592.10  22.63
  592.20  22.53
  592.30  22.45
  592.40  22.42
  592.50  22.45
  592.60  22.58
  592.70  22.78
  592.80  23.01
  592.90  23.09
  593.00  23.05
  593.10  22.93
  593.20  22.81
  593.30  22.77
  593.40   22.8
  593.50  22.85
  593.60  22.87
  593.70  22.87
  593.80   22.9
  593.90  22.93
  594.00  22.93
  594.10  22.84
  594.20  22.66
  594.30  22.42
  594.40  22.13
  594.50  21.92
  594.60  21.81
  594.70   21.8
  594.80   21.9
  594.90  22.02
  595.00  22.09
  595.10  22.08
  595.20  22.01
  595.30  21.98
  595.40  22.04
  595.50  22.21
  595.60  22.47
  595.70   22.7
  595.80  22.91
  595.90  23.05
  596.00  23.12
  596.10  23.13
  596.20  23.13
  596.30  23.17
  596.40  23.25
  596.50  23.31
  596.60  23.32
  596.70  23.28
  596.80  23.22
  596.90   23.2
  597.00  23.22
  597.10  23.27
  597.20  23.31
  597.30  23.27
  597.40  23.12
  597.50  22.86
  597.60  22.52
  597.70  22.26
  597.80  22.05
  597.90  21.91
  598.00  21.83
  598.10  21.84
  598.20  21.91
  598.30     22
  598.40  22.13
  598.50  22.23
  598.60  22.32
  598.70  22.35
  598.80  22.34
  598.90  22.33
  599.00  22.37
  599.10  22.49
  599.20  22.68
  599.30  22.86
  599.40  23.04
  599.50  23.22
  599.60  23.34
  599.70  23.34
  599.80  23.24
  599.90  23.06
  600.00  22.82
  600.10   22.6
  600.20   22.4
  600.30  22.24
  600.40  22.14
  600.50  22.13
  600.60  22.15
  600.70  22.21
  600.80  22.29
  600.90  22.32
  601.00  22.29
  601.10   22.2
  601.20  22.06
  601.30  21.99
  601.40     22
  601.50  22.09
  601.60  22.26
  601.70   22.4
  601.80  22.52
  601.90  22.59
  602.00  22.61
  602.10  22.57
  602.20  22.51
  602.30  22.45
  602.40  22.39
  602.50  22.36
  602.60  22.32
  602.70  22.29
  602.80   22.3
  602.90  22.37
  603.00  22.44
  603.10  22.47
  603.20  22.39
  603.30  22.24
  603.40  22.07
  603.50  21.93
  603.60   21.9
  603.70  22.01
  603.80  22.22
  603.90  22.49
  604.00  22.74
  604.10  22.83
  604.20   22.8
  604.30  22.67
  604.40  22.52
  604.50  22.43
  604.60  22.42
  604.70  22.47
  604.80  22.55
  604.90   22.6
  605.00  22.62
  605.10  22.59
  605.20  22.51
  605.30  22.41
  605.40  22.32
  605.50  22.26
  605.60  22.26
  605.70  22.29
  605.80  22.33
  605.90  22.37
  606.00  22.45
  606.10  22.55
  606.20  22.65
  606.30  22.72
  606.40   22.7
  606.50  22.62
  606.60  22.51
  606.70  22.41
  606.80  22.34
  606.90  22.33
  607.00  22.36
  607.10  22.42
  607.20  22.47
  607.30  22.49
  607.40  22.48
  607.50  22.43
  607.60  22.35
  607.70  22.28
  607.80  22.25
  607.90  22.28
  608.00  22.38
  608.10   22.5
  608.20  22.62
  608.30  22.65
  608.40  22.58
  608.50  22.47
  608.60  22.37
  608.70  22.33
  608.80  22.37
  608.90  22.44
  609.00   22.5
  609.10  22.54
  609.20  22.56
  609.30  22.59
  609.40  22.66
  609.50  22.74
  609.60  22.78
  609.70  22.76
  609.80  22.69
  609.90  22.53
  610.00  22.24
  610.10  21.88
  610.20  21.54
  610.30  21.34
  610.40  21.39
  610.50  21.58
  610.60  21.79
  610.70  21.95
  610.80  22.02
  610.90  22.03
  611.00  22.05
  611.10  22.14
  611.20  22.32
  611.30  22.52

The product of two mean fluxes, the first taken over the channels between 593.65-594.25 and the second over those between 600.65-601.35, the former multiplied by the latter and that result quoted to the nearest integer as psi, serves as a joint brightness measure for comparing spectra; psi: 507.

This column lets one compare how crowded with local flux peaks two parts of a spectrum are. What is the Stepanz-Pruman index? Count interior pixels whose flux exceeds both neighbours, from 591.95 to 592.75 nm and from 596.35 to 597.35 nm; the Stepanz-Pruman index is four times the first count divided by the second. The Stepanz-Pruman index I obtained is 0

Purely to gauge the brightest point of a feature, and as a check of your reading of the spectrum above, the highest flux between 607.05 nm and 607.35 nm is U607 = 22.49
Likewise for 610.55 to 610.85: 22.02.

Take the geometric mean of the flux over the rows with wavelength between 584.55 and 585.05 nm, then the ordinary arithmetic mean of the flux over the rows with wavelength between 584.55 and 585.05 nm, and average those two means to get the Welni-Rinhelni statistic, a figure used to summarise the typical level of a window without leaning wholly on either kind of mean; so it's 22.85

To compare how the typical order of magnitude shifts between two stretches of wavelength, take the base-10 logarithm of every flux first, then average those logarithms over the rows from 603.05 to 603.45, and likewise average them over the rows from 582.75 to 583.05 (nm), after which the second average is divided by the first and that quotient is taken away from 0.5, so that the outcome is -0.515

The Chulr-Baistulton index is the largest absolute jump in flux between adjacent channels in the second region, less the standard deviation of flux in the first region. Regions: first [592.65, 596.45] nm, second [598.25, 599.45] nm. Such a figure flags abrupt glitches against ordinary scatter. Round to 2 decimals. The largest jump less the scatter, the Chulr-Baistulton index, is -0.27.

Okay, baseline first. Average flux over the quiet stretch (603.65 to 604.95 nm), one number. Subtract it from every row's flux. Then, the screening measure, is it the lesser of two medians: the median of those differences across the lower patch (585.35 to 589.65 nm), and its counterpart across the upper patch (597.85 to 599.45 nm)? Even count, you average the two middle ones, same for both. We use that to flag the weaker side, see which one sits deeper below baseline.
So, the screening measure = -0.19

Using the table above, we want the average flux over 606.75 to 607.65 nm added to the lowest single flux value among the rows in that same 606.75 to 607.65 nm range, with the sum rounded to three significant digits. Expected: 44.7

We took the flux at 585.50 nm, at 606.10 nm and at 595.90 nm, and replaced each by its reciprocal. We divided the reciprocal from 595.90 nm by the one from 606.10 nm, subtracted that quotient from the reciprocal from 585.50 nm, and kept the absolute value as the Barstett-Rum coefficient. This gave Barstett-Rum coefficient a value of 0.937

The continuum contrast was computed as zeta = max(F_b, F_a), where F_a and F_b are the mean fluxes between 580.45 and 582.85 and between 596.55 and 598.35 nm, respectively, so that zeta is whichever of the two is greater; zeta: 23.7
